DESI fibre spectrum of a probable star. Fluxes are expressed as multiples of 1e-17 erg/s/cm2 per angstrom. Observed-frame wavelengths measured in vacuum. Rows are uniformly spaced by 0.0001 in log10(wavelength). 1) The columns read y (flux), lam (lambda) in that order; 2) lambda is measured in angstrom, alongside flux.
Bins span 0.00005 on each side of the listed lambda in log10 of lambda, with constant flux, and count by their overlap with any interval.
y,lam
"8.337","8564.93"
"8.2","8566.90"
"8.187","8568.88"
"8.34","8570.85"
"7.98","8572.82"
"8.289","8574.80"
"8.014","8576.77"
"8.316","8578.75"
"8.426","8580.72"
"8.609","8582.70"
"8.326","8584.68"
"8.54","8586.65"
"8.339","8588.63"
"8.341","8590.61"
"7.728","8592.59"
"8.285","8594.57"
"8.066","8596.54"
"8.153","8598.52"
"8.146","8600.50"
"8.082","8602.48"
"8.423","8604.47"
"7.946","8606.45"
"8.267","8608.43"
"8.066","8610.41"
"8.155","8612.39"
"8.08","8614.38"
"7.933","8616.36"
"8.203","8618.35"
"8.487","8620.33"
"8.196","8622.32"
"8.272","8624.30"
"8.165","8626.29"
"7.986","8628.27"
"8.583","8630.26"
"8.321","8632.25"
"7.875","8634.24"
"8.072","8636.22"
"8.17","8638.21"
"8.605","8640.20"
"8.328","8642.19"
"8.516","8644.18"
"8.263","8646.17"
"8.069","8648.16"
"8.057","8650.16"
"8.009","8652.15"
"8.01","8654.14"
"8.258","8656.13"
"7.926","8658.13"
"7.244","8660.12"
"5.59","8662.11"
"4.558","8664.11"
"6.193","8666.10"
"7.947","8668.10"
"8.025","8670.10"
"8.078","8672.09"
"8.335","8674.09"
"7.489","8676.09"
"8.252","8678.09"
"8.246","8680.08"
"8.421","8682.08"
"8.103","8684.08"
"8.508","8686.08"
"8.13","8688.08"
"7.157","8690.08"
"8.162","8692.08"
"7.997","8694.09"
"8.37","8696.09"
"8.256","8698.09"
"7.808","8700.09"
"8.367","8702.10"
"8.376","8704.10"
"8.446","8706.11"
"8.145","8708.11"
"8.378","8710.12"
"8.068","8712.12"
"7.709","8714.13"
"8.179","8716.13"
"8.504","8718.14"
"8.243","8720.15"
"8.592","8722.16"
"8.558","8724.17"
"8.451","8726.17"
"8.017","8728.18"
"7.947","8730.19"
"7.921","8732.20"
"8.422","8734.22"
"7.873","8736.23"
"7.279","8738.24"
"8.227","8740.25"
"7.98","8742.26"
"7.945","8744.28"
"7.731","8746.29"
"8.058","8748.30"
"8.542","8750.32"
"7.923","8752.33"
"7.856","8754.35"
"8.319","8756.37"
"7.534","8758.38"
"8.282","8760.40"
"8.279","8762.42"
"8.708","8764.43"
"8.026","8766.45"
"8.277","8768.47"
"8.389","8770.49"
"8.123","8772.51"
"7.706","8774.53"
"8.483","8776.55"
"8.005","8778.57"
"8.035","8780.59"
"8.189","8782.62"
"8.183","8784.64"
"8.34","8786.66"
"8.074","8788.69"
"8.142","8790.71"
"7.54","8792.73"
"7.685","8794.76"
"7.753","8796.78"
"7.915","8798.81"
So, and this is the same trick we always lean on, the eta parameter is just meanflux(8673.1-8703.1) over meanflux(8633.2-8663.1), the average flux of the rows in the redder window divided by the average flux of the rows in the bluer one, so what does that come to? 1.02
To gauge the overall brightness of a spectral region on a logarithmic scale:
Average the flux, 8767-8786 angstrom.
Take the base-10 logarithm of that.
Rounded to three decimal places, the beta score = 0.911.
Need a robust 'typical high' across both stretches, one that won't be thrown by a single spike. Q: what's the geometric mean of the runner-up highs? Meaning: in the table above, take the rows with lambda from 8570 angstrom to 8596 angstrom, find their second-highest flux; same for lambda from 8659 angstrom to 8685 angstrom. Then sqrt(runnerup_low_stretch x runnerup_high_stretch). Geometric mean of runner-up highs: 8.44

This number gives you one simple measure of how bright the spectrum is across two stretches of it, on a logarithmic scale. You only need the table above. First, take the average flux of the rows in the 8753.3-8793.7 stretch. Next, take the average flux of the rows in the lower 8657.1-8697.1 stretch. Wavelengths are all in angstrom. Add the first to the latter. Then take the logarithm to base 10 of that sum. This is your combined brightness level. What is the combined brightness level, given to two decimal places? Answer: 1.20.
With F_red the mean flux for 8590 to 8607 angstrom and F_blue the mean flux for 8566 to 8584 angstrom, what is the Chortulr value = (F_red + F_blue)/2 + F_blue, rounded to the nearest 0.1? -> 16.5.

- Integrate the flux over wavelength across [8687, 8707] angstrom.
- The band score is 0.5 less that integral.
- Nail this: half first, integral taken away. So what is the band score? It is -162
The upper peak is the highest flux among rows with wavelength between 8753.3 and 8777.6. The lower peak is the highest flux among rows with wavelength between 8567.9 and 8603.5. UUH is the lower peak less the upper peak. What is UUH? -0.10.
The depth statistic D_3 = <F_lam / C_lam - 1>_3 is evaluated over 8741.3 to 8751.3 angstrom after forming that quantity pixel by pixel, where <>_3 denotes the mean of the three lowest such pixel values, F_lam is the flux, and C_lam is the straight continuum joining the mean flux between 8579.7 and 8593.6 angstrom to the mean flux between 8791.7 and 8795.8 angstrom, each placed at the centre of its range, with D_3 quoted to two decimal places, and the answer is 0.01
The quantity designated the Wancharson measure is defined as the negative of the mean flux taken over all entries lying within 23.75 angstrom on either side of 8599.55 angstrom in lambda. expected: -8.21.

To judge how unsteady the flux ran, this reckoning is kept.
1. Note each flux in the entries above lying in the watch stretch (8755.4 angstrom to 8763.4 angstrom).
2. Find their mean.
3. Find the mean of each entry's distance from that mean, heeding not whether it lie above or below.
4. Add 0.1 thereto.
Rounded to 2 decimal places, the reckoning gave 0.38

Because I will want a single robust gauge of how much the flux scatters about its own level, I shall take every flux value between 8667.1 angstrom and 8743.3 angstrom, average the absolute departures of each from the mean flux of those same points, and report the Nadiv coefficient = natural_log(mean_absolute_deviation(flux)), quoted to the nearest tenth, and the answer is -1.4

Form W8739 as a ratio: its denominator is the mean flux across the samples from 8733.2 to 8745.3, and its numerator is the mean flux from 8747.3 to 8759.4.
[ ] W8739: 1.01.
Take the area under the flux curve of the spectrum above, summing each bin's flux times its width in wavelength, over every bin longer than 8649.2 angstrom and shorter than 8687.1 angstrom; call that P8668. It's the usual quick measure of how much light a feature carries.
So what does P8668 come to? 290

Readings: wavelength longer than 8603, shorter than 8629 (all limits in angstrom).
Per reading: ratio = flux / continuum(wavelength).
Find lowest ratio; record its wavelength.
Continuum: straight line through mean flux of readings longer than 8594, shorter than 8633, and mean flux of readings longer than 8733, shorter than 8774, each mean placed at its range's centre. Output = 8616.36 angstrom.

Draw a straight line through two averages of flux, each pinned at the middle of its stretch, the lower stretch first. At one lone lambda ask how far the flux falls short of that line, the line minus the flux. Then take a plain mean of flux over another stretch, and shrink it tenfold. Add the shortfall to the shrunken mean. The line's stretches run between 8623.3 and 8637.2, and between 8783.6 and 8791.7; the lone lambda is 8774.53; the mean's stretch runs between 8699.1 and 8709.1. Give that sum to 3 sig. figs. 1.30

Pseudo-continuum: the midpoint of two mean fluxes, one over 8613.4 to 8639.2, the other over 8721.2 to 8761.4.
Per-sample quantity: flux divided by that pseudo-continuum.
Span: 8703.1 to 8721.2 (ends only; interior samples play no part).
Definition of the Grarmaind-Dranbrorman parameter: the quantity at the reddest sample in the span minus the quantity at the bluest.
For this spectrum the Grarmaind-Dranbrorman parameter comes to -0.016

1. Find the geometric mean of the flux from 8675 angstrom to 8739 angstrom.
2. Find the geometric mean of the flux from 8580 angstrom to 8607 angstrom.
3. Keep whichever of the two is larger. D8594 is 8.24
